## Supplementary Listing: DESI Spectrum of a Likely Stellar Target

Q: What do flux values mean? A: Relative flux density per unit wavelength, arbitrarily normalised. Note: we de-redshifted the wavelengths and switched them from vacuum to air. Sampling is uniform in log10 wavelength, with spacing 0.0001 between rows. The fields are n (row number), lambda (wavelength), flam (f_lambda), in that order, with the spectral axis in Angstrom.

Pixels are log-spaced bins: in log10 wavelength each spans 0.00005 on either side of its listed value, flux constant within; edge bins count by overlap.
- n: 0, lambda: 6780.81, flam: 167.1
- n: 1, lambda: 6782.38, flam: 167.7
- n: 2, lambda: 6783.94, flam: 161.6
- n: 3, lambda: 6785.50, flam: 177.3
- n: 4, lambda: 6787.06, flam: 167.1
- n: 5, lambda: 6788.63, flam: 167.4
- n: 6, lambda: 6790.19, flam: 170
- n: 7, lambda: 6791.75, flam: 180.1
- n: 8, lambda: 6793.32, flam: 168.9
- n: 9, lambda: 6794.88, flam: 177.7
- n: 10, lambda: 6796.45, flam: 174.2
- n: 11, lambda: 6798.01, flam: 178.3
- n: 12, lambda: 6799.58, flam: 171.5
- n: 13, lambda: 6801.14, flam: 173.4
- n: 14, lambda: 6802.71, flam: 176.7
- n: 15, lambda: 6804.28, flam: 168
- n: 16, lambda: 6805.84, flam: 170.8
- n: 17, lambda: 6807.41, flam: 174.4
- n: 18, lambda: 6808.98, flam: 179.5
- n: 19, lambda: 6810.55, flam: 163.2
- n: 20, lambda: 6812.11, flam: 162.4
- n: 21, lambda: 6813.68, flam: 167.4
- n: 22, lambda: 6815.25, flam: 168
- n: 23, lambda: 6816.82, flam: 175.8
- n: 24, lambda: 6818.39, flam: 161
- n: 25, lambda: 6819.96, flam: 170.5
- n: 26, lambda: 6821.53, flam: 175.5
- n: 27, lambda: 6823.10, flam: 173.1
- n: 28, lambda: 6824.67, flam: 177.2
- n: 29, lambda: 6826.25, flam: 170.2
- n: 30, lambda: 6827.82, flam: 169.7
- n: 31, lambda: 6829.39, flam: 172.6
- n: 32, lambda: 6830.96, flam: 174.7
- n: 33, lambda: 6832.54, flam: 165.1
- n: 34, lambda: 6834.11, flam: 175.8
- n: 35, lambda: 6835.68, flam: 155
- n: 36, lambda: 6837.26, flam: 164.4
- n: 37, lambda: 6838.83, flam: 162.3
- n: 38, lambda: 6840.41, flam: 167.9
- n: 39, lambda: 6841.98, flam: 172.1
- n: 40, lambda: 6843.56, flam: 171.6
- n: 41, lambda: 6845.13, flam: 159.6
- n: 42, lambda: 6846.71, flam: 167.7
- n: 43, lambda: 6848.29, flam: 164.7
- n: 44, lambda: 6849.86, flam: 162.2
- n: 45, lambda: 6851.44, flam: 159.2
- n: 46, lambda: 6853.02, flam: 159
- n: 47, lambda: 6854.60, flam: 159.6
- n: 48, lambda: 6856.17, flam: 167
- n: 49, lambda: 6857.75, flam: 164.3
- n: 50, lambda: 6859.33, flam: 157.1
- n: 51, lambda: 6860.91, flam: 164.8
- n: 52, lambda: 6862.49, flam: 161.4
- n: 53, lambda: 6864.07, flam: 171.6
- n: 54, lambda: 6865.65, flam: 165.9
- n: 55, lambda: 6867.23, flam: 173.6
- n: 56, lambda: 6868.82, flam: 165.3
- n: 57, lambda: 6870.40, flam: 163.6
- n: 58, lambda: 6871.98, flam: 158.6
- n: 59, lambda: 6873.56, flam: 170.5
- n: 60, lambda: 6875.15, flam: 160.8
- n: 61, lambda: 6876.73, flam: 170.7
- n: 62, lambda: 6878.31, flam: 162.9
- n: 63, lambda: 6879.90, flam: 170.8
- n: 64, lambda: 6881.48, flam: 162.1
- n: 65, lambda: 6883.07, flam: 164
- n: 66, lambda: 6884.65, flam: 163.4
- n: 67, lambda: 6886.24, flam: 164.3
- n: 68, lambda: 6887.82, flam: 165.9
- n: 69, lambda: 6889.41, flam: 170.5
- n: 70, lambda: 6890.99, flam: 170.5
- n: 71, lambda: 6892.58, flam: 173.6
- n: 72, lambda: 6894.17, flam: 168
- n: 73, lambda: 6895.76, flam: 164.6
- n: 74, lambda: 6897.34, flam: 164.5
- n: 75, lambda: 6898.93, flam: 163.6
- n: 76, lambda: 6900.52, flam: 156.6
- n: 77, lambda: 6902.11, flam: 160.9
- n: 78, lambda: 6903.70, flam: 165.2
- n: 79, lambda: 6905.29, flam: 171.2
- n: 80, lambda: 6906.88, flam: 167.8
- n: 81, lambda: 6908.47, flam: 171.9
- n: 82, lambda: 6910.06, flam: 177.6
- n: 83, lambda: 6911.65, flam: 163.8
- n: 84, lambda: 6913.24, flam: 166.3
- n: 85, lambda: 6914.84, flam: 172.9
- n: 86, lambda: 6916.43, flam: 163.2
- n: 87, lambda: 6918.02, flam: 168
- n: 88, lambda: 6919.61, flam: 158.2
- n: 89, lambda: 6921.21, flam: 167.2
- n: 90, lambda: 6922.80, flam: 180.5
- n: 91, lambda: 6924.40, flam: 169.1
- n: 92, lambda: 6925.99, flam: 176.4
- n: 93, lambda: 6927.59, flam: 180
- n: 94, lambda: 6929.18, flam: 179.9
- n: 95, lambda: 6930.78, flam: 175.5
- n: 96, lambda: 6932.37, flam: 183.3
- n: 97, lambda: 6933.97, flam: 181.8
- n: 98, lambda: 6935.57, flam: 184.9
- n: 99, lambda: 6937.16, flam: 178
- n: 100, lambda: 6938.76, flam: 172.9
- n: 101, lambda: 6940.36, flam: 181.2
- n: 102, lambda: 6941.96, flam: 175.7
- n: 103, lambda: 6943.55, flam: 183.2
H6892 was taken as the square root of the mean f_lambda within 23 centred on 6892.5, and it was 12.9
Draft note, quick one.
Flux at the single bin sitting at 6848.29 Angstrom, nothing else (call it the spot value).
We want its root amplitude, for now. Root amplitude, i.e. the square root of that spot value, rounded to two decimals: 12.83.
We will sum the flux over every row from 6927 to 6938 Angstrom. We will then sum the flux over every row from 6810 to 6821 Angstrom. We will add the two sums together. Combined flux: 2432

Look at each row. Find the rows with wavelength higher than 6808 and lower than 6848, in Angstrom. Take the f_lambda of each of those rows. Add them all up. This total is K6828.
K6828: 4222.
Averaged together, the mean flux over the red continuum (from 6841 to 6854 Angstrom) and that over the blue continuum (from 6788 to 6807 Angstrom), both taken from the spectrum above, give 169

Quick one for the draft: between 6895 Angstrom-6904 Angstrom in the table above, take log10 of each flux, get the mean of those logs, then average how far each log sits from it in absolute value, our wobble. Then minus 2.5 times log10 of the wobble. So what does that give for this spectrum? 5.41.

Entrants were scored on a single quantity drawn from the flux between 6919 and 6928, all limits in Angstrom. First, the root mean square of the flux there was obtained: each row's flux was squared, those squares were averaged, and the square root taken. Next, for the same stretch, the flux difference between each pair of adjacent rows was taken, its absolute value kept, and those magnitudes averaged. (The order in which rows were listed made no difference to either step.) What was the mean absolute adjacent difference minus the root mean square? -163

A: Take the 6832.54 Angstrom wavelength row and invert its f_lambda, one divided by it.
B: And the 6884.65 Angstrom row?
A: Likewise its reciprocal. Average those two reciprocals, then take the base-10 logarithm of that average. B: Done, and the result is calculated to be -2.22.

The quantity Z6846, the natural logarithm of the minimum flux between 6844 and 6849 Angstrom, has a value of 5.07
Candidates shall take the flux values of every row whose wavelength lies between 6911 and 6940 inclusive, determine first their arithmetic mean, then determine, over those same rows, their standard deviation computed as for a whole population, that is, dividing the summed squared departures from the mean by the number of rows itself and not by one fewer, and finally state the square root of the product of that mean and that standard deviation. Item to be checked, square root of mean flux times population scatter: 36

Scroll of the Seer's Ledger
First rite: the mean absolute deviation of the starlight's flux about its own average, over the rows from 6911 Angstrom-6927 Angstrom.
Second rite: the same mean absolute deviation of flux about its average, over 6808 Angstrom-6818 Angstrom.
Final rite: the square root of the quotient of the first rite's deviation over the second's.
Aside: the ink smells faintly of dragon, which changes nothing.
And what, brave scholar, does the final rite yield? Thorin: 0.95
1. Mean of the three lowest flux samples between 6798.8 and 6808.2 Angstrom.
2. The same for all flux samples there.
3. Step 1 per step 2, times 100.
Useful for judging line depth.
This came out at 98.6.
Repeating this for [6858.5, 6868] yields 97.2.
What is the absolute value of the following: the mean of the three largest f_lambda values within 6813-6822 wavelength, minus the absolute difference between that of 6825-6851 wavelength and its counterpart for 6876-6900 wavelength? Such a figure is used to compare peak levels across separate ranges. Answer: 171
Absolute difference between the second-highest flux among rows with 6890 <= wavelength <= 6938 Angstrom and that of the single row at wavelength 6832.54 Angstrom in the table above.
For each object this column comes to 18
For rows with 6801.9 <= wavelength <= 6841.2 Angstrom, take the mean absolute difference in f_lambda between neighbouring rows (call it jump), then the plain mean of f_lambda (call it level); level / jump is 26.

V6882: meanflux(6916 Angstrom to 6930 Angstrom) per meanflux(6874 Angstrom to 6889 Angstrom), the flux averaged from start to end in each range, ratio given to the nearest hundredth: 1.04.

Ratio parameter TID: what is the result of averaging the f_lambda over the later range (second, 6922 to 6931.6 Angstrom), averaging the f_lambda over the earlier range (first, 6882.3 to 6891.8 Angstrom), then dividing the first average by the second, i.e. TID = 0.94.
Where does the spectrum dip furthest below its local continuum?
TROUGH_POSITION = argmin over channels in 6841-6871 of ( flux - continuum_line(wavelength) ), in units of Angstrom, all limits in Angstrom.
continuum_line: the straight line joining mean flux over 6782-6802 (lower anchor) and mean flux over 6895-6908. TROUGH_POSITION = 6859.33 Angstrom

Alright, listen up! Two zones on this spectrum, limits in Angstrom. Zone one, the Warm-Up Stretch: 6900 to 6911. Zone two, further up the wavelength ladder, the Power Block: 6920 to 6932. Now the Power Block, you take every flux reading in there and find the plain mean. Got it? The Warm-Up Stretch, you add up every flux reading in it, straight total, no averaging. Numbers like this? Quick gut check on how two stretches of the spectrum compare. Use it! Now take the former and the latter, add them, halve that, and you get 673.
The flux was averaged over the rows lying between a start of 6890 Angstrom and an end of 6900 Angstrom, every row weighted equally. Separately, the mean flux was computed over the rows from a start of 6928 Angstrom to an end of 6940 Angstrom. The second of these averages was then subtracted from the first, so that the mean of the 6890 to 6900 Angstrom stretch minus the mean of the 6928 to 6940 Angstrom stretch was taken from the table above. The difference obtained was -12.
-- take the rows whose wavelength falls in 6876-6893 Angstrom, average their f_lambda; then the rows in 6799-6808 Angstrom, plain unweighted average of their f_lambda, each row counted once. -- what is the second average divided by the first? 1.03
